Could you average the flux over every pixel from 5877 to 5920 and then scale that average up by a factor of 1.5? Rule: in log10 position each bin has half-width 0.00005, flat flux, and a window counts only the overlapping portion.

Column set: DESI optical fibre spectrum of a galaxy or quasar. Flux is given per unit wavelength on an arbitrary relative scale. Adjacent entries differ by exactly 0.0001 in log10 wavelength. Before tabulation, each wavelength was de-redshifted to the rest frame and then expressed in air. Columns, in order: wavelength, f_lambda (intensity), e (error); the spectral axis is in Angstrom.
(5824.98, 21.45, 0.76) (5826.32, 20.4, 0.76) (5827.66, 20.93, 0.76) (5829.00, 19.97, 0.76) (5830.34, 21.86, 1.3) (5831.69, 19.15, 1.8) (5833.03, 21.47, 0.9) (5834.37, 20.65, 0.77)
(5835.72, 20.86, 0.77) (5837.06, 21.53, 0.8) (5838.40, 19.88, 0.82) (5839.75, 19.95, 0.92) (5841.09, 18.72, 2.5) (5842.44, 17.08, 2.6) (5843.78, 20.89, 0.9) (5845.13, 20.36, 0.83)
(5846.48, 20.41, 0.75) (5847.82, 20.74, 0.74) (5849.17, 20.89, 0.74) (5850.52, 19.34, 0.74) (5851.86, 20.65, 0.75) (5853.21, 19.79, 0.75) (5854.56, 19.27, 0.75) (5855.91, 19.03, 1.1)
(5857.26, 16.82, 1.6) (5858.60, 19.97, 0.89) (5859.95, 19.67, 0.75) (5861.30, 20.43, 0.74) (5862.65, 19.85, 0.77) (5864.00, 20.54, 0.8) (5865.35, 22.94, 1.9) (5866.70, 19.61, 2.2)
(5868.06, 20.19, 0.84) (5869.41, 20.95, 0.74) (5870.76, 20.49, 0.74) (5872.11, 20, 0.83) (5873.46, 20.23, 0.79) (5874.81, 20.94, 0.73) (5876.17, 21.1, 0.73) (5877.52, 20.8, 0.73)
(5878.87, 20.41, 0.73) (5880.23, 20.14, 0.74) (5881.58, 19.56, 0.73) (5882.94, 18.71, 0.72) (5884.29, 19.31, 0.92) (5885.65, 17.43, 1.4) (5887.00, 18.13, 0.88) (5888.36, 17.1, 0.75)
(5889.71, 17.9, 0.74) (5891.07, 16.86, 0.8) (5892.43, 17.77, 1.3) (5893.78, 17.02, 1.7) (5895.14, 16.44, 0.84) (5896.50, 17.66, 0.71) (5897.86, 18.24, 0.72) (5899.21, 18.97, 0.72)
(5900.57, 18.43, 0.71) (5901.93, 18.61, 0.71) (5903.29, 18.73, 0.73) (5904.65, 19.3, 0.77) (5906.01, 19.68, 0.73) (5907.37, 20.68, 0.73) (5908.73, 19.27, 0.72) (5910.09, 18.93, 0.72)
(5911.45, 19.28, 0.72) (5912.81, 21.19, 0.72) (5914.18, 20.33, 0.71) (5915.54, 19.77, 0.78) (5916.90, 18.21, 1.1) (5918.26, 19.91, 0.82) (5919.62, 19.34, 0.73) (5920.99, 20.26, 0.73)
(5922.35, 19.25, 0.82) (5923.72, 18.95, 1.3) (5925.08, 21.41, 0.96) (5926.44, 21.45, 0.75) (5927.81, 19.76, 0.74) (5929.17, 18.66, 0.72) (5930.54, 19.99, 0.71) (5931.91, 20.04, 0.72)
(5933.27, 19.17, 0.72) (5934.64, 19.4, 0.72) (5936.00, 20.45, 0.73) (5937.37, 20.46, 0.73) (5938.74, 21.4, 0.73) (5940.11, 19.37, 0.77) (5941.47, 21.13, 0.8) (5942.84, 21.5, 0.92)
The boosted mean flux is 28.3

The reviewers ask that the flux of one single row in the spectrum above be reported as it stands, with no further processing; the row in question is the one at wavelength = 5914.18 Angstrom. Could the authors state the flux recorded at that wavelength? 20.33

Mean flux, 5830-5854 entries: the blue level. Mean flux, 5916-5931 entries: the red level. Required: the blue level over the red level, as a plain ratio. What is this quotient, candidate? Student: 1.02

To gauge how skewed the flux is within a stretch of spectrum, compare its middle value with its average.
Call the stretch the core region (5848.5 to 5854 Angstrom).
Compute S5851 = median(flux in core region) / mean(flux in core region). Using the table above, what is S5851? 1.00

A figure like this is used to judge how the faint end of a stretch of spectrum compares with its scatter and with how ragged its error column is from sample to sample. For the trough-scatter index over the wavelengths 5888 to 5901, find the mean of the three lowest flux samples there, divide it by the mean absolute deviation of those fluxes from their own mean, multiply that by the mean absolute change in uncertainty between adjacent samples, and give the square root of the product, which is 2.4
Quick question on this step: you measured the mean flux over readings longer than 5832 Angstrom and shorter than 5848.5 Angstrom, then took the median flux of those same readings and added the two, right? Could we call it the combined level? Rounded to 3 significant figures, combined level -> 40.7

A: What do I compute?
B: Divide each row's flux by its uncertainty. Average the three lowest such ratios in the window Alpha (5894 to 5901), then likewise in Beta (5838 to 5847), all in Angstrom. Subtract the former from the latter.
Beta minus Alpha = -11.3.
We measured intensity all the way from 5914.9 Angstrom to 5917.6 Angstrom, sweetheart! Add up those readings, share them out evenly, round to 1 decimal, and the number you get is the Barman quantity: 19.0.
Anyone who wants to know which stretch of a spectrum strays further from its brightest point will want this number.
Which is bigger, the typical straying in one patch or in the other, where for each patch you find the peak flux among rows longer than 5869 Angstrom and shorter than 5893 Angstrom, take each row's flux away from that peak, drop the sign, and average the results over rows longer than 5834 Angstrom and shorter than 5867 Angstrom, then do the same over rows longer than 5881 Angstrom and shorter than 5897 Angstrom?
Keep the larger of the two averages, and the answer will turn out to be 3.3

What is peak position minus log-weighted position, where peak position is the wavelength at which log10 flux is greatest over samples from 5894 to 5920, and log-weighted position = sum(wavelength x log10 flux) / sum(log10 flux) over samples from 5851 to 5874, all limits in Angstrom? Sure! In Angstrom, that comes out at 50.1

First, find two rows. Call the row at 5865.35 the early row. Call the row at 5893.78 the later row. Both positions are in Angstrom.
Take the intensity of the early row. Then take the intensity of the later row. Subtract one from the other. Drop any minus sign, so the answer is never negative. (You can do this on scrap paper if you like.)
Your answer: 5.9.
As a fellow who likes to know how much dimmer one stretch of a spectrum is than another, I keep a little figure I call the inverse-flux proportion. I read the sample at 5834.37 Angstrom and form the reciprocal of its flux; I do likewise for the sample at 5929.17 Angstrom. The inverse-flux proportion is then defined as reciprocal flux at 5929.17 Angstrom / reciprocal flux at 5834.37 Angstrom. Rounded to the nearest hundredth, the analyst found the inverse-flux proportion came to 1.11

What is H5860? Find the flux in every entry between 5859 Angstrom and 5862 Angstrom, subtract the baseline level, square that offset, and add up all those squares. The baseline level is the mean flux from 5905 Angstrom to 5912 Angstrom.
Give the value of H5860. 1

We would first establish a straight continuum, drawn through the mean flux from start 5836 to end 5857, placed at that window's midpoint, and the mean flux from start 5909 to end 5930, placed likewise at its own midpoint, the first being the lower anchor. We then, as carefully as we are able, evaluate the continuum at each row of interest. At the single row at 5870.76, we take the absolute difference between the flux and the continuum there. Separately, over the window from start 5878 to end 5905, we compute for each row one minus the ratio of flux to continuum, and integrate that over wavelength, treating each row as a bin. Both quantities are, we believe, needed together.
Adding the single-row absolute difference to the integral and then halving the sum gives 1.33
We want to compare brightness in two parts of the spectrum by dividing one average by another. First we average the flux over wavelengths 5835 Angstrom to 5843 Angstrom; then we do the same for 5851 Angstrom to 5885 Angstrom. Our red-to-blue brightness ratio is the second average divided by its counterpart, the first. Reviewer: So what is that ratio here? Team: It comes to 1.02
